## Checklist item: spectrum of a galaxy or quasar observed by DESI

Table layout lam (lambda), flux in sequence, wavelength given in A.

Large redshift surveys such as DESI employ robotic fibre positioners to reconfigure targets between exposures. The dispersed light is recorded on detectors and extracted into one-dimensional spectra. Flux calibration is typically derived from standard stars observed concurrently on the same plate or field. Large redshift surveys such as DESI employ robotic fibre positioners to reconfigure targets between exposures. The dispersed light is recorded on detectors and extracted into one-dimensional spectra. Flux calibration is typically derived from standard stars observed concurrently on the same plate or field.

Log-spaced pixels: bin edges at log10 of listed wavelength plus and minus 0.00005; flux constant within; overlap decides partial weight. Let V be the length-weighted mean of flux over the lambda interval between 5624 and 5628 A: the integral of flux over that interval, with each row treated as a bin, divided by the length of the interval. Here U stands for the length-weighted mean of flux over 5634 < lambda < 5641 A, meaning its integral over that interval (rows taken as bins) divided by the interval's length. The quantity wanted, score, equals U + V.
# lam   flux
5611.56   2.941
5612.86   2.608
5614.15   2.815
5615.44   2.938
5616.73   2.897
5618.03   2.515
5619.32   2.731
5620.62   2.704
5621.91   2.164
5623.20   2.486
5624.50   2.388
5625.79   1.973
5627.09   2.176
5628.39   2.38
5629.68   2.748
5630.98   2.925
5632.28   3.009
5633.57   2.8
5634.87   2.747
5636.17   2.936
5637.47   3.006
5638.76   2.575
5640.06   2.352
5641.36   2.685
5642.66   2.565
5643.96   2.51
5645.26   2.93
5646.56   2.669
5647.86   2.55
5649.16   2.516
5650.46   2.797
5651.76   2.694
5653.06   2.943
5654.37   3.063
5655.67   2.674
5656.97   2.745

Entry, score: 4.9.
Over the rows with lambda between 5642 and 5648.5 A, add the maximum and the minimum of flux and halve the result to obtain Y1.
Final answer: 2.72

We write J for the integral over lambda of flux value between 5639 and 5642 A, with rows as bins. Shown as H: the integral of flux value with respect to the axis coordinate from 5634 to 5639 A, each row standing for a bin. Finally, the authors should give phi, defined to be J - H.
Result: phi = -7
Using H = 14.2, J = 8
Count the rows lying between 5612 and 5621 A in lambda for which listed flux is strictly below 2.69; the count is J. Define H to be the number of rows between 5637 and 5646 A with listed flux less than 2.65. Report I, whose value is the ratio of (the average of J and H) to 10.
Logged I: 0.30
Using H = 4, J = 2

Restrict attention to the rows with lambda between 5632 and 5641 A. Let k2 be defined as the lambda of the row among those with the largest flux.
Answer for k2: 5632.28 A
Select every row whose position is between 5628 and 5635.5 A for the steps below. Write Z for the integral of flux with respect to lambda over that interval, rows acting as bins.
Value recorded 20.9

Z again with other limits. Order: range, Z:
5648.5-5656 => 20.9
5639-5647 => 20.9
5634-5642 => 21.7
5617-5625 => 20.1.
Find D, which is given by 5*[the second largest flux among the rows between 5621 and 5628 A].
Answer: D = 11.9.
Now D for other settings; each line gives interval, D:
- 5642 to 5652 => 14.0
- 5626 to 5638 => 15.0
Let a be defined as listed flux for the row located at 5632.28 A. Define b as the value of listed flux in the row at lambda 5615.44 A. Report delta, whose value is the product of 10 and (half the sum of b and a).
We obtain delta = 29.7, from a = 3.009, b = 2.938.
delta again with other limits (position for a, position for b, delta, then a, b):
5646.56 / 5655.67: 26.7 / 2.669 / 2.674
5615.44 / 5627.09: 25.6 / 2.938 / 2.176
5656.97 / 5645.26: 28.4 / 2.745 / 2.93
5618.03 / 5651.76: 26.0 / 2.515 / 2.694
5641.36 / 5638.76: 26.3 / 2.685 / 2.575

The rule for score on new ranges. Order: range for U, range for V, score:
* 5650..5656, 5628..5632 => 5.6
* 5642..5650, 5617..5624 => 5.2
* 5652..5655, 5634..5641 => 5.7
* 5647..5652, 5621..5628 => 4.9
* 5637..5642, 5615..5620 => 5.4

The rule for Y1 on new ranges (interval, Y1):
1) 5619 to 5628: 2.35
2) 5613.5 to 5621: 2.73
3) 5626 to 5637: 2.59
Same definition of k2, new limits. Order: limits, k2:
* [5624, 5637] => 5632.28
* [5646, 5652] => 5650.46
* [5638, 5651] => 5645.26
